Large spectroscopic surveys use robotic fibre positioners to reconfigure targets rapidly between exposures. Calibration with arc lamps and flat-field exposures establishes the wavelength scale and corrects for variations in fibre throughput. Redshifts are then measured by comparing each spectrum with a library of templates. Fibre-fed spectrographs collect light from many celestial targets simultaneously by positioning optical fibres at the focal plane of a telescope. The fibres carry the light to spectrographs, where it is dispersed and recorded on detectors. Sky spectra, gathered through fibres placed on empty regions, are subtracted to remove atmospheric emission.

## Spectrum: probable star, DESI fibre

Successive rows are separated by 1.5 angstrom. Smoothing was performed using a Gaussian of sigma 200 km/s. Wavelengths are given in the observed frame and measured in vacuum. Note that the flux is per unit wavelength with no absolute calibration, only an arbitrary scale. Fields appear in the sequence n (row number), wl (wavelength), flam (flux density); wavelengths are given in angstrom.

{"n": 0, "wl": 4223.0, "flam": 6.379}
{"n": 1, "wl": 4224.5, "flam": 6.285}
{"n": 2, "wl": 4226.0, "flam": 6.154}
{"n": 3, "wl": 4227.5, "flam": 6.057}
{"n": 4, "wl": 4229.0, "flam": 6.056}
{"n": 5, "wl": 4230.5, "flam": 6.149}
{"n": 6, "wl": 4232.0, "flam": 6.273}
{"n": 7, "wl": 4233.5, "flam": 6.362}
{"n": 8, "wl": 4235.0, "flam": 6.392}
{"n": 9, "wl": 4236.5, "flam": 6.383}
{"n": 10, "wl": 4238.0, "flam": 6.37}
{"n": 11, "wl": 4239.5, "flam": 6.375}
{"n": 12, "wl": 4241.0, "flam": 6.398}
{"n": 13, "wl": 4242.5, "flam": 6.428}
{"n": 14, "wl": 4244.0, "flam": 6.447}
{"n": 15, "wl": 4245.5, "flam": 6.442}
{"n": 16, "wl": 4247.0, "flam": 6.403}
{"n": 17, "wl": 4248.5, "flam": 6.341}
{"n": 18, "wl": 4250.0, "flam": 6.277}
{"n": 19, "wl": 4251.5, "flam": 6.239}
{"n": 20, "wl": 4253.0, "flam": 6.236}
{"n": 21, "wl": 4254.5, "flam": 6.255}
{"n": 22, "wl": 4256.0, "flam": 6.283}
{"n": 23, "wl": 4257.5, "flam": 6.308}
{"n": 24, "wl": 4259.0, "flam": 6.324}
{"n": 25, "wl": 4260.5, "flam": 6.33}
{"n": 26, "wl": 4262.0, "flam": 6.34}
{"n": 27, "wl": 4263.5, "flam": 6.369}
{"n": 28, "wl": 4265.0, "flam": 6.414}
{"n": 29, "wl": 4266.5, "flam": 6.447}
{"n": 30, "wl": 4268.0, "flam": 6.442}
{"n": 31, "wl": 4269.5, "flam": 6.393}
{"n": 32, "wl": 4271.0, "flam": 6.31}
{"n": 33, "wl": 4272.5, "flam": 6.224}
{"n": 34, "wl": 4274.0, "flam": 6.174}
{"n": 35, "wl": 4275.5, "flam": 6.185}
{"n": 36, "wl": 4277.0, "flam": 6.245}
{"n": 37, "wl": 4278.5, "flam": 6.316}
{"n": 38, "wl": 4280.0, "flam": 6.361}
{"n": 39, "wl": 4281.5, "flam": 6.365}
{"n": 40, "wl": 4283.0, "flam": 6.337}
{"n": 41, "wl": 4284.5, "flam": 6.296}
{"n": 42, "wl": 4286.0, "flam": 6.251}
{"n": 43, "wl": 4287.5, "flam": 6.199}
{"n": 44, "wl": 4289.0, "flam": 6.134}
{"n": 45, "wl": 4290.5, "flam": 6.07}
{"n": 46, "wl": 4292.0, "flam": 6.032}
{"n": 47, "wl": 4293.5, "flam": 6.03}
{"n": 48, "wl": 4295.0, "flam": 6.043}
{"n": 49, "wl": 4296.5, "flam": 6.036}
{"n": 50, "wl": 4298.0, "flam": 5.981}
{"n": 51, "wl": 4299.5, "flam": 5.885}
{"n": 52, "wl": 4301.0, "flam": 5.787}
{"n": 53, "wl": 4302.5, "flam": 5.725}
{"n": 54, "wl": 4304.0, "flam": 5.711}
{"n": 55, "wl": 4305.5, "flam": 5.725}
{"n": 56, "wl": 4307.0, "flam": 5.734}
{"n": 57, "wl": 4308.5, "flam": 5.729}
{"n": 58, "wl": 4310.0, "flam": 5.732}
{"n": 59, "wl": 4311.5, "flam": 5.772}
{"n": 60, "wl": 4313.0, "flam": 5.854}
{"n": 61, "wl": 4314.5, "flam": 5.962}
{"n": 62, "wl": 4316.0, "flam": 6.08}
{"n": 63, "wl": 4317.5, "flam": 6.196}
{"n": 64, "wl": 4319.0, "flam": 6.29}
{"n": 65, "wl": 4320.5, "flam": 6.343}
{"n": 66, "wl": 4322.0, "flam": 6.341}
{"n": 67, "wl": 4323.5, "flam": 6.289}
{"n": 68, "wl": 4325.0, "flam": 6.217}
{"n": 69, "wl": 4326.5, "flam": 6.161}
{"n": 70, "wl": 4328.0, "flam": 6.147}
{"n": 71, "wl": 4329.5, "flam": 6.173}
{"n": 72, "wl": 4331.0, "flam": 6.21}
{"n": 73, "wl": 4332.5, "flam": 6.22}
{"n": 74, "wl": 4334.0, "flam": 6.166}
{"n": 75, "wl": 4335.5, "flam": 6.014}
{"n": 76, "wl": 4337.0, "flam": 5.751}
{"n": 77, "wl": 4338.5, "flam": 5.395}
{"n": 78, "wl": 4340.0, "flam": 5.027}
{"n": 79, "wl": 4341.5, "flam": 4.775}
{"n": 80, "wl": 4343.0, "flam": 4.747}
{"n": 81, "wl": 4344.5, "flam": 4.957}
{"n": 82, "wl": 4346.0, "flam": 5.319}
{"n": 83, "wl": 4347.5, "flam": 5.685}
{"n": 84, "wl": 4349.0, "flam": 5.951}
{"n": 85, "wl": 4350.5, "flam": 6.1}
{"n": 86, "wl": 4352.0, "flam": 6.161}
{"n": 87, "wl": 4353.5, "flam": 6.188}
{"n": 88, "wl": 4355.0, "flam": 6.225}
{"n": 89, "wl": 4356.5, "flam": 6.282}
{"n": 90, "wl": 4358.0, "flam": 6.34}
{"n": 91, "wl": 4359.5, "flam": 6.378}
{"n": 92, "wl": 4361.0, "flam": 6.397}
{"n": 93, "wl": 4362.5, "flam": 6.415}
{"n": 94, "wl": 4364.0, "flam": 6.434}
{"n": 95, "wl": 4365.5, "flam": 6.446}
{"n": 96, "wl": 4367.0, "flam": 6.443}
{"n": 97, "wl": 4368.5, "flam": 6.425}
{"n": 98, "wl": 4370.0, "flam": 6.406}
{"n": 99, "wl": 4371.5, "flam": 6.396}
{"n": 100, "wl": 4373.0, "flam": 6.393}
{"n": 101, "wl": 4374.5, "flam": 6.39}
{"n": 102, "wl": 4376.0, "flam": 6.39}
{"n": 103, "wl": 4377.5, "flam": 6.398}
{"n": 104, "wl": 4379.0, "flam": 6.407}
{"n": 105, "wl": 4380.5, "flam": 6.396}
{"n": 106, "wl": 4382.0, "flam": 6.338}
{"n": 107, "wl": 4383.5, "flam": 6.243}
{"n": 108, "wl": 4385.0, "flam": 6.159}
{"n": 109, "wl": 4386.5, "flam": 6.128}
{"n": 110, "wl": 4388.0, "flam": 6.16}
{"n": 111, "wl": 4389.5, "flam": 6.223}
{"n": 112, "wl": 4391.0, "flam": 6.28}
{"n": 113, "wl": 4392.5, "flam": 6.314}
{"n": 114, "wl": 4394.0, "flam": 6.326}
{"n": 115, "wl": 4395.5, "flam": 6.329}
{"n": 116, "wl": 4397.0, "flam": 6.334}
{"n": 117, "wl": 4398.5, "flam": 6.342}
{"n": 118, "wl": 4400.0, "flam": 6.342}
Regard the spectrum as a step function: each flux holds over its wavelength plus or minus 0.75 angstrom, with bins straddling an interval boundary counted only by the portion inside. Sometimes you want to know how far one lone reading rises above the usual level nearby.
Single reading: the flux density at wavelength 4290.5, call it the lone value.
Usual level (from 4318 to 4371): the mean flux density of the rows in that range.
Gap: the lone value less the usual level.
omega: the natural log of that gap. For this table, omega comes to -3.1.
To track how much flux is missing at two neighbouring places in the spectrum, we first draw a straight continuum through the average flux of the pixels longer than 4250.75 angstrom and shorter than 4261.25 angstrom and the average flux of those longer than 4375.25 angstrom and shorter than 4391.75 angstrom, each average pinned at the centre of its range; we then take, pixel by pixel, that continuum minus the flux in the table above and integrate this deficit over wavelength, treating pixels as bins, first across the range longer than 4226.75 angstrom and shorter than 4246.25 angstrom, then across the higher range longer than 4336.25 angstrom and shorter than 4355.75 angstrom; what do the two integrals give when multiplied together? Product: -10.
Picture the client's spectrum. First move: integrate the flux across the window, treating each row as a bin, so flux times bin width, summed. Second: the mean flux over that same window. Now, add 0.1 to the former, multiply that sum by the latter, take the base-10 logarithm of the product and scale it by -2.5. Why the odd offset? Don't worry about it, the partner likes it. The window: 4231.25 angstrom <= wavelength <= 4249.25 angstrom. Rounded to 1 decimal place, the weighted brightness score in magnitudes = -7.2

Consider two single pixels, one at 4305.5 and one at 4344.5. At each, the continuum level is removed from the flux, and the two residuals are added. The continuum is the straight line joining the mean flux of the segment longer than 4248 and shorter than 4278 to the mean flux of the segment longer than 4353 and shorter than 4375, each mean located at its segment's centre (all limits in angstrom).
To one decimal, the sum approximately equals -2.0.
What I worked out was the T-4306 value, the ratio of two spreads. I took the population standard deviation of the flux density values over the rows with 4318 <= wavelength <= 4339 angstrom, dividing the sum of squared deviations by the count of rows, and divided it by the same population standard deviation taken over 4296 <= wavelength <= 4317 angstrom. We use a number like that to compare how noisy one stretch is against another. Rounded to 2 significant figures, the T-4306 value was 2.0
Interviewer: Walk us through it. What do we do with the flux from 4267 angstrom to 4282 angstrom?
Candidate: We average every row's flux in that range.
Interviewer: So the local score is 6.30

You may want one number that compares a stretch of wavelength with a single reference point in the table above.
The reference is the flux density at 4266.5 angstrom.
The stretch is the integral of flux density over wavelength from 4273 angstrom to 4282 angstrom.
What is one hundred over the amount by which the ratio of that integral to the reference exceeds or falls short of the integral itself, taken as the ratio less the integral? -2.10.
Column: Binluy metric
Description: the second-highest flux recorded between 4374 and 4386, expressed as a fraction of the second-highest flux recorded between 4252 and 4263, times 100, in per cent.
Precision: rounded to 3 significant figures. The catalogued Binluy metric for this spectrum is 101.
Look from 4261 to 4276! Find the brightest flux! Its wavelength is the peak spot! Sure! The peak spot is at 4266.5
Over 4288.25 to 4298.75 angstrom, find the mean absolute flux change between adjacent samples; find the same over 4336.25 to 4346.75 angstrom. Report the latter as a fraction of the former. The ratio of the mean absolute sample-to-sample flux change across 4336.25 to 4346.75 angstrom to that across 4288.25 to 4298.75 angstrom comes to 8.8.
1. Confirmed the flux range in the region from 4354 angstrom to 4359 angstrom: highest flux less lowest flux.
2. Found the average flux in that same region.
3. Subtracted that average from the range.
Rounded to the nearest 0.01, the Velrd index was -6.17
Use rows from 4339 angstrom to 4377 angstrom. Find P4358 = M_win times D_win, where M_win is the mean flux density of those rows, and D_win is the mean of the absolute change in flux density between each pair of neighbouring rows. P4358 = 0.51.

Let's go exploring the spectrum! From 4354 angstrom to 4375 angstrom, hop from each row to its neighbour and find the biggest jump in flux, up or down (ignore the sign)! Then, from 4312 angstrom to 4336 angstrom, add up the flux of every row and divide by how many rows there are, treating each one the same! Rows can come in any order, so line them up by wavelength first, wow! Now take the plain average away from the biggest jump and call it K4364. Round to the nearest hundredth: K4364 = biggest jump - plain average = -6.11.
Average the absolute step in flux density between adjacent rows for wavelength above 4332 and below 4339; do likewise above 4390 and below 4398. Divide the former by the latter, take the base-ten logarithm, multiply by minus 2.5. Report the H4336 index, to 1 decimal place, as -3.0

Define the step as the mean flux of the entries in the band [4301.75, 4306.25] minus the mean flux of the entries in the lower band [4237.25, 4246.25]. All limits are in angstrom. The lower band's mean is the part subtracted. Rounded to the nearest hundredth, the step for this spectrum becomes -0.69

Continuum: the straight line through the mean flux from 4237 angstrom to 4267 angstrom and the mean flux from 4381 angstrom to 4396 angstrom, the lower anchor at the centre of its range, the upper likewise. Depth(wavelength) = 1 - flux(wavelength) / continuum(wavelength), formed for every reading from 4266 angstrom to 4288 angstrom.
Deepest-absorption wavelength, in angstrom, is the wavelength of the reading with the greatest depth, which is 4274.0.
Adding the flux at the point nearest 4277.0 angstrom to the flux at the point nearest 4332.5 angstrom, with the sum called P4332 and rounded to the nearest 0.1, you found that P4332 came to 12.5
